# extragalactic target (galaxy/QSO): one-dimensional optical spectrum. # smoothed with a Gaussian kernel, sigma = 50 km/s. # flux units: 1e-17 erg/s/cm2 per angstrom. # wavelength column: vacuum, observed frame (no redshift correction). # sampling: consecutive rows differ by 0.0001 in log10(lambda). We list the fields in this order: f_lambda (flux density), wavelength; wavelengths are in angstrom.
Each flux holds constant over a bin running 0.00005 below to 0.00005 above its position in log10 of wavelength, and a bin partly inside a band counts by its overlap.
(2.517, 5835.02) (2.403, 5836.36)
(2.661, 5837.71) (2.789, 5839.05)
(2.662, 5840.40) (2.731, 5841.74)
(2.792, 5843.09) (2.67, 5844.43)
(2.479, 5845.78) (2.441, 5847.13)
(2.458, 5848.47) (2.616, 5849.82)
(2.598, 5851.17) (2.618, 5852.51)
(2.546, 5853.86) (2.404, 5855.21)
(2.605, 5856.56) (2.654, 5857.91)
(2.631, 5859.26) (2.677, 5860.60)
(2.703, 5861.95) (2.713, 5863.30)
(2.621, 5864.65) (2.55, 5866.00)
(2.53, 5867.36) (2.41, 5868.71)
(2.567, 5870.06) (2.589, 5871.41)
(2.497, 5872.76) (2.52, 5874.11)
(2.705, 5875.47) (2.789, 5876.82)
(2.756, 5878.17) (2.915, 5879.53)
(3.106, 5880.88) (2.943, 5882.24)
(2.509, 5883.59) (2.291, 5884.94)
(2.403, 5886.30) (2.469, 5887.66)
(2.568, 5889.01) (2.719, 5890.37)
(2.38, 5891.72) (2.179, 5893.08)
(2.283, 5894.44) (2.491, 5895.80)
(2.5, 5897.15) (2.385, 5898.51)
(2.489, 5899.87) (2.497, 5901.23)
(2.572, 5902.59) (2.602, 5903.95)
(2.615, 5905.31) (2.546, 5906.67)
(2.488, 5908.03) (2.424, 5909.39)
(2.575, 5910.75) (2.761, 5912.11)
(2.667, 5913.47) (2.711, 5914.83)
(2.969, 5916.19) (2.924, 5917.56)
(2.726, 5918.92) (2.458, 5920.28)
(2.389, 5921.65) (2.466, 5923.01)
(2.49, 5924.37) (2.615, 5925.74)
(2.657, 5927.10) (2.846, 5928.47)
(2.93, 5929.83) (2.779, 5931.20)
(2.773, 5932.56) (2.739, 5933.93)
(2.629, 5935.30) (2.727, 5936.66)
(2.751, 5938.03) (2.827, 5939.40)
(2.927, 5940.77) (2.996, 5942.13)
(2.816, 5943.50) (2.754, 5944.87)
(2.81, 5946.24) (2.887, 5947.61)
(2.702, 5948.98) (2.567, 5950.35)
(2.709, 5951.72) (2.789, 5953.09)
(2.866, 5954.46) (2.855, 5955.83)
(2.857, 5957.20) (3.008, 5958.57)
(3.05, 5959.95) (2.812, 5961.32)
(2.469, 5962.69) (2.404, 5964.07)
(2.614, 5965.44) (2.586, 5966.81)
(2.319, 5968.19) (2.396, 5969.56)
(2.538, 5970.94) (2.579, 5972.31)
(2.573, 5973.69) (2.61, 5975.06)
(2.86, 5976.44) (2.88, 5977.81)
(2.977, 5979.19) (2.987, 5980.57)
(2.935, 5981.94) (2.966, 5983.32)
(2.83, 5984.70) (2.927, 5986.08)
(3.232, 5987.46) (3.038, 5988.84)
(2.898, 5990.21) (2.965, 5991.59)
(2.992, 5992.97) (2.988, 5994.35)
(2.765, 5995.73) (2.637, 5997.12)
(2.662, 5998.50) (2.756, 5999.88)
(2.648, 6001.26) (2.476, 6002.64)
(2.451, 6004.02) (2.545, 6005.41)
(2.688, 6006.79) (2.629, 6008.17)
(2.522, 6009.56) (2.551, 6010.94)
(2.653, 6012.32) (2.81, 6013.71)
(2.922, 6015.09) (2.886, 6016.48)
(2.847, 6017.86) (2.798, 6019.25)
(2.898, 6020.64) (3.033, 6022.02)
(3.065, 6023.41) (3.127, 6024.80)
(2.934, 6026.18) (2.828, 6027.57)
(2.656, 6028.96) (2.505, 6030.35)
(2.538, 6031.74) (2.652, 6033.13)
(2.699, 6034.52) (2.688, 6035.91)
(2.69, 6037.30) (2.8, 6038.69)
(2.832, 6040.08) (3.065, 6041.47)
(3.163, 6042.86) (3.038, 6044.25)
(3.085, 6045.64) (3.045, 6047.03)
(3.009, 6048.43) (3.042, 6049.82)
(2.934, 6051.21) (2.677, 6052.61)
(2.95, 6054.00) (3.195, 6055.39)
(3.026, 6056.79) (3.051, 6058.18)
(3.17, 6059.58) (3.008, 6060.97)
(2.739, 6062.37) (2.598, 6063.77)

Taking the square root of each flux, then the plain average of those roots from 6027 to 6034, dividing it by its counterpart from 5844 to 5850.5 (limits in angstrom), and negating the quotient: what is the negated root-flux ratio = -1.02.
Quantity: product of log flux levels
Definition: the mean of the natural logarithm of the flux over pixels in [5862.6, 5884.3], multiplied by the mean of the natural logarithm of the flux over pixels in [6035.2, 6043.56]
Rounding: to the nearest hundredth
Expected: 1.03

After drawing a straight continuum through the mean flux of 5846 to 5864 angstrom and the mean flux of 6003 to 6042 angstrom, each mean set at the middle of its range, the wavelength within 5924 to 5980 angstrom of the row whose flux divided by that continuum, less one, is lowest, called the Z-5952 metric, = 5968.19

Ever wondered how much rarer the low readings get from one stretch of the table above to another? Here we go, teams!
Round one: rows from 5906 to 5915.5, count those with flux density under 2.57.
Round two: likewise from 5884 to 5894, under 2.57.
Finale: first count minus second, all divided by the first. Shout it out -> -1.0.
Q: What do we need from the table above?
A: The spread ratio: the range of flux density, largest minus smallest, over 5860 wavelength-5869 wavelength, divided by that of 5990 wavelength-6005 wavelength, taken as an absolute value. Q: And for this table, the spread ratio 0.56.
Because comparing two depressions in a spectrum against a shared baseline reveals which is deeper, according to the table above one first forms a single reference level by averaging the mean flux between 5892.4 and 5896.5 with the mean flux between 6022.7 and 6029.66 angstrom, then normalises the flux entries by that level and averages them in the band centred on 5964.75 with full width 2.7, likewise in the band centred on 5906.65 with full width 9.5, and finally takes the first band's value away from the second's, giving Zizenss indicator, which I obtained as 0.01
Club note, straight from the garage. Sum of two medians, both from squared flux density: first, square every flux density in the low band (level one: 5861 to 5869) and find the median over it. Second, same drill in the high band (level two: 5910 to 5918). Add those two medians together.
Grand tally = 14.2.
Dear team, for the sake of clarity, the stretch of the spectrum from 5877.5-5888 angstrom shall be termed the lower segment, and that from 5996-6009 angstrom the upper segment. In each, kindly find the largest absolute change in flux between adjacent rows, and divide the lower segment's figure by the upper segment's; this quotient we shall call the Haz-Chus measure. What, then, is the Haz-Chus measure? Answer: 2.5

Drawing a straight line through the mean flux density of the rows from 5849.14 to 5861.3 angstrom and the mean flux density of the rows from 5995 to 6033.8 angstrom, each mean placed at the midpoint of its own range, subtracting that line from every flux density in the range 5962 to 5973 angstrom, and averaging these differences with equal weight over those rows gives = -0.20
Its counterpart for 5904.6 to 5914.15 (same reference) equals -0.06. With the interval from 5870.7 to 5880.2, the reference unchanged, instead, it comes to 0.07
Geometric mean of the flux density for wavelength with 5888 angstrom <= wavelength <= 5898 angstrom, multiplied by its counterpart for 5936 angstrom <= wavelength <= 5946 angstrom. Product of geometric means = 6.9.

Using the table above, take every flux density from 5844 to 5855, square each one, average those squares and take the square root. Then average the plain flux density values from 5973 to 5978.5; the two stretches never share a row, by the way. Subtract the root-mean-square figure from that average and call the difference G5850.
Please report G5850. 0.18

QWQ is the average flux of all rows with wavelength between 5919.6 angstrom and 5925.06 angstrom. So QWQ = 2.45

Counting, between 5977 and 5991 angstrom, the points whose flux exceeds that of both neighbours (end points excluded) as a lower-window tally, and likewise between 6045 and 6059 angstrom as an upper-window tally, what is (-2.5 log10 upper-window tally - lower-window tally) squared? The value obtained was 14.1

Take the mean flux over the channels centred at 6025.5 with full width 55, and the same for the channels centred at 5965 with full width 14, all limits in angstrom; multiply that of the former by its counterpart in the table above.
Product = 7.3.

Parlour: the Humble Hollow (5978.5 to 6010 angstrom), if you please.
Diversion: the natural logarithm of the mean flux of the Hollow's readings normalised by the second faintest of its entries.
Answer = 0.125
